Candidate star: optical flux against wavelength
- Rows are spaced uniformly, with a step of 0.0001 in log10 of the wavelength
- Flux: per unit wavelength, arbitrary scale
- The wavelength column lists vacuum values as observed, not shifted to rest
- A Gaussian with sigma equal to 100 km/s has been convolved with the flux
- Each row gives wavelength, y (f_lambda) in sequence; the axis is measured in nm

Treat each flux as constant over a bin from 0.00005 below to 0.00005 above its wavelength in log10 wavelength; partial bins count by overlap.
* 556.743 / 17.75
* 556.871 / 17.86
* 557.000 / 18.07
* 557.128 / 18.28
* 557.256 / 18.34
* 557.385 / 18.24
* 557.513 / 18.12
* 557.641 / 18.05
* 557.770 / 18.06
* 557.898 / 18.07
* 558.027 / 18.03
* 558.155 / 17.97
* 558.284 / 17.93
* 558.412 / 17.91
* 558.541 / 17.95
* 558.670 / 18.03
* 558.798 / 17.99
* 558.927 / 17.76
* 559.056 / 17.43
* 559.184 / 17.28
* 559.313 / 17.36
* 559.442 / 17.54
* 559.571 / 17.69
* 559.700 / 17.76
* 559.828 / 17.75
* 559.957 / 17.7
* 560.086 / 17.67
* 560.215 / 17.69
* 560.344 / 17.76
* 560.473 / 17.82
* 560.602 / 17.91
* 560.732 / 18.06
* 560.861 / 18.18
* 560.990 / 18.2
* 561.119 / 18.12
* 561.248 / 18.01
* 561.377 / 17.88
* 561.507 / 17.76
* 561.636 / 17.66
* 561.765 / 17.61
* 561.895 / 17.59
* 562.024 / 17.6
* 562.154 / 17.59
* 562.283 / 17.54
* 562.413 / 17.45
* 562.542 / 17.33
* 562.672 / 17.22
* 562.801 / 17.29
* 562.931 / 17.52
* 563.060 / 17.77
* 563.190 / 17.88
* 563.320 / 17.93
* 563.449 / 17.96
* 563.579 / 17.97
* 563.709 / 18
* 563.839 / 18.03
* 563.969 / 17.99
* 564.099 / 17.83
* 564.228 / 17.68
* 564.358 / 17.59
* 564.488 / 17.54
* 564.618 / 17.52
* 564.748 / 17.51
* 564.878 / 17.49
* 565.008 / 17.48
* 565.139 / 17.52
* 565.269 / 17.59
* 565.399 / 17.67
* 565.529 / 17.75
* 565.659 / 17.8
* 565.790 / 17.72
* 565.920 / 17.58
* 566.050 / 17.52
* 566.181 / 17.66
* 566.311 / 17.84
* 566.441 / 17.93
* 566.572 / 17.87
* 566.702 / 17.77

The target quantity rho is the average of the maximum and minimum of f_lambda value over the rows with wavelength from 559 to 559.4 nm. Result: 17.4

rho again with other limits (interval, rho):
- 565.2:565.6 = 17.7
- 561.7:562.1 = 17.6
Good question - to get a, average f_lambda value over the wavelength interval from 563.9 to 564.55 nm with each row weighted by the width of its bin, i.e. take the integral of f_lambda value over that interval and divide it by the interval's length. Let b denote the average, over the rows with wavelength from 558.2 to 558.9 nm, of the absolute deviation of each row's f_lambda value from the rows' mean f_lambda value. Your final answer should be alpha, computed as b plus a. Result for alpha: 17.8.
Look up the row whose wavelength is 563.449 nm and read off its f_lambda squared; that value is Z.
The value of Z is 323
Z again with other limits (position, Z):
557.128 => 334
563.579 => 323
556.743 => 315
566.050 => 307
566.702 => 316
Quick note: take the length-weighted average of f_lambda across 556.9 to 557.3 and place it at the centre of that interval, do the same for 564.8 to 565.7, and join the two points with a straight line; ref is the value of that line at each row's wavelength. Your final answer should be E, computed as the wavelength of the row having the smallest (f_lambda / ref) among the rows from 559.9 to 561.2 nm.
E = 560.086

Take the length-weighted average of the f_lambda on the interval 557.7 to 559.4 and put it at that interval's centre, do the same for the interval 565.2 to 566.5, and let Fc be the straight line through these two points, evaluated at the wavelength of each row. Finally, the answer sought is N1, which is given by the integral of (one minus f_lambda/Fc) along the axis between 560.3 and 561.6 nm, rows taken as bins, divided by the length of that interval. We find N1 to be -0.010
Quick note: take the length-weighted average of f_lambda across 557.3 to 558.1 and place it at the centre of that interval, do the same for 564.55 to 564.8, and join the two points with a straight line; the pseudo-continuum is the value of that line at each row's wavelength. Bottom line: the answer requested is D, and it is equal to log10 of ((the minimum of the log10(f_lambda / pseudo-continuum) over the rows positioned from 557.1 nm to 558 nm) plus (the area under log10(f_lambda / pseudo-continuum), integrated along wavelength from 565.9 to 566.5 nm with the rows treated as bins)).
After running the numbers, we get -2.45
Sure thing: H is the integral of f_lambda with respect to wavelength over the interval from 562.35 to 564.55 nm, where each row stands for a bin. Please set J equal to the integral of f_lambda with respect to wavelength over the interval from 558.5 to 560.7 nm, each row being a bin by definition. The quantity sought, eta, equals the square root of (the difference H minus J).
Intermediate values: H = 39.0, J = 39.0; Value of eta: 0.0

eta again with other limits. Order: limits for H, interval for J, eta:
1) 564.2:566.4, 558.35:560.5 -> 0.8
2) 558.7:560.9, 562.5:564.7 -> 0.2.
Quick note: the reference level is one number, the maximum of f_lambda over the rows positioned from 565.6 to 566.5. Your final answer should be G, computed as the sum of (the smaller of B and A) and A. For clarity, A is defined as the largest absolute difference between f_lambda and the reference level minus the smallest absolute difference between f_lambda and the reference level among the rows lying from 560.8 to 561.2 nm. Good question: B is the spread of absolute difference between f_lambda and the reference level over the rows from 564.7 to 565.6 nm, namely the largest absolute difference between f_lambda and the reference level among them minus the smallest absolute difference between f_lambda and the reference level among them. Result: 0.2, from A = 0.08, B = 0.270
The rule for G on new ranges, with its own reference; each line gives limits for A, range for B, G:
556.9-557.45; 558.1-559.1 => 0.5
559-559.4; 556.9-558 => 0.3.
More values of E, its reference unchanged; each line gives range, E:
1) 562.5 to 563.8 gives 562.672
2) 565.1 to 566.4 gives 565.139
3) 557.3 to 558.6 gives 558.412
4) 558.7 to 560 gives 559.184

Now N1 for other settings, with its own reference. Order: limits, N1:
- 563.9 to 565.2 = 0.007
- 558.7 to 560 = 0.010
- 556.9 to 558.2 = -0.016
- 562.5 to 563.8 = 0.003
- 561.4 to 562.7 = 0.012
